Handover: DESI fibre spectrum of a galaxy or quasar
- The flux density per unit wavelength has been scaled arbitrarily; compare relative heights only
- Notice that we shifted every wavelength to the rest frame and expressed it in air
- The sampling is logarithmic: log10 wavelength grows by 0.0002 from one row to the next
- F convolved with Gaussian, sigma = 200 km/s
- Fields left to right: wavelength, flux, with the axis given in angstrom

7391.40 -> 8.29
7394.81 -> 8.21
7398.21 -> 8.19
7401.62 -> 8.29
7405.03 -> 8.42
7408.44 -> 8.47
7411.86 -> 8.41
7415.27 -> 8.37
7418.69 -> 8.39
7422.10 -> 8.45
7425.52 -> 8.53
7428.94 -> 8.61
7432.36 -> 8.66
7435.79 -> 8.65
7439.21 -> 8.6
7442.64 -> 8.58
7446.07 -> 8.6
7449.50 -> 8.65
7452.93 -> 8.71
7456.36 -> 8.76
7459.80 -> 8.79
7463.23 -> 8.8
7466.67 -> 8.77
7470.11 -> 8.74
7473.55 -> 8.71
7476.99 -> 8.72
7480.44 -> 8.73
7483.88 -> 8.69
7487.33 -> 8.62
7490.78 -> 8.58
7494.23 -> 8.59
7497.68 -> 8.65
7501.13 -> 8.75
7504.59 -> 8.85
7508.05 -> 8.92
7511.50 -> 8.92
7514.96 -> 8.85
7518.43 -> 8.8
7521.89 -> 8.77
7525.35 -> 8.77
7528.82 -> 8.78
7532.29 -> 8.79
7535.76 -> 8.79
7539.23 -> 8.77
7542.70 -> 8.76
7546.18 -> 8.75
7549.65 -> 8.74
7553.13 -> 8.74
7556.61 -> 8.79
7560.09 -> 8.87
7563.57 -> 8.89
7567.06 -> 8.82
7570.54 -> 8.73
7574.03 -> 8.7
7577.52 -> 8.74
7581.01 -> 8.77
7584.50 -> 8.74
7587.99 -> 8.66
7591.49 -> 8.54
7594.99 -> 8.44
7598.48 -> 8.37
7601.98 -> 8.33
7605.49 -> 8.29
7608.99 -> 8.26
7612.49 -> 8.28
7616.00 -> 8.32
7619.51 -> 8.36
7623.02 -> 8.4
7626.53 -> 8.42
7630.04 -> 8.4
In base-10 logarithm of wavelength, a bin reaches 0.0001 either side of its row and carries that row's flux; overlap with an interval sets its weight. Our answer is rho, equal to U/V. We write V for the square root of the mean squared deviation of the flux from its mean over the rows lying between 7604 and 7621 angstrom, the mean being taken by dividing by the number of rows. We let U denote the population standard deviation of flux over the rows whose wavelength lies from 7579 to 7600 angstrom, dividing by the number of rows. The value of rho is 4.3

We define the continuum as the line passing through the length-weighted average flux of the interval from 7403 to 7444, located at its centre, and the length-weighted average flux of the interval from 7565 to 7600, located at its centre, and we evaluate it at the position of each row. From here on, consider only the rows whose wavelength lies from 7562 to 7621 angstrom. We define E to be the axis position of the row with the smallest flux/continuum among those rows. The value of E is 7608.99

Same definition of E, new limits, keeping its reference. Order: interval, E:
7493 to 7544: 7494.23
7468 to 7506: 7490.78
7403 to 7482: 7415.27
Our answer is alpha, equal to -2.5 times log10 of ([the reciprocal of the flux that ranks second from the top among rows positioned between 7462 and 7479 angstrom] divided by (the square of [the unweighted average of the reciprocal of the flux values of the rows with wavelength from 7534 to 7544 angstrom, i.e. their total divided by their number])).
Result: -2.36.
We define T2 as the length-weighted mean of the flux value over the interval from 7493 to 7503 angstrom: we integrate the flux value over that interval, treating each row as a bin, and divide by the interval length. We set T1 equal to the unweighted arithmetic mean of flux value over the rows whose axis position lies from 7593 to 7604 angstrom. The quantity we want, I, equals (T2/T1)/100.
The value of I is 0.0103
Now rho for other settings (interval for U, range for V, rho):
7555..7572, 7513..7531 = 1.9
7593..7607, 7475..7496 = 0.9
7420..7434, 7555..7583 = 1.3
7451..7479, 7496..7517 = 0.3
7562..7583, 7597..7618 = 1.8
